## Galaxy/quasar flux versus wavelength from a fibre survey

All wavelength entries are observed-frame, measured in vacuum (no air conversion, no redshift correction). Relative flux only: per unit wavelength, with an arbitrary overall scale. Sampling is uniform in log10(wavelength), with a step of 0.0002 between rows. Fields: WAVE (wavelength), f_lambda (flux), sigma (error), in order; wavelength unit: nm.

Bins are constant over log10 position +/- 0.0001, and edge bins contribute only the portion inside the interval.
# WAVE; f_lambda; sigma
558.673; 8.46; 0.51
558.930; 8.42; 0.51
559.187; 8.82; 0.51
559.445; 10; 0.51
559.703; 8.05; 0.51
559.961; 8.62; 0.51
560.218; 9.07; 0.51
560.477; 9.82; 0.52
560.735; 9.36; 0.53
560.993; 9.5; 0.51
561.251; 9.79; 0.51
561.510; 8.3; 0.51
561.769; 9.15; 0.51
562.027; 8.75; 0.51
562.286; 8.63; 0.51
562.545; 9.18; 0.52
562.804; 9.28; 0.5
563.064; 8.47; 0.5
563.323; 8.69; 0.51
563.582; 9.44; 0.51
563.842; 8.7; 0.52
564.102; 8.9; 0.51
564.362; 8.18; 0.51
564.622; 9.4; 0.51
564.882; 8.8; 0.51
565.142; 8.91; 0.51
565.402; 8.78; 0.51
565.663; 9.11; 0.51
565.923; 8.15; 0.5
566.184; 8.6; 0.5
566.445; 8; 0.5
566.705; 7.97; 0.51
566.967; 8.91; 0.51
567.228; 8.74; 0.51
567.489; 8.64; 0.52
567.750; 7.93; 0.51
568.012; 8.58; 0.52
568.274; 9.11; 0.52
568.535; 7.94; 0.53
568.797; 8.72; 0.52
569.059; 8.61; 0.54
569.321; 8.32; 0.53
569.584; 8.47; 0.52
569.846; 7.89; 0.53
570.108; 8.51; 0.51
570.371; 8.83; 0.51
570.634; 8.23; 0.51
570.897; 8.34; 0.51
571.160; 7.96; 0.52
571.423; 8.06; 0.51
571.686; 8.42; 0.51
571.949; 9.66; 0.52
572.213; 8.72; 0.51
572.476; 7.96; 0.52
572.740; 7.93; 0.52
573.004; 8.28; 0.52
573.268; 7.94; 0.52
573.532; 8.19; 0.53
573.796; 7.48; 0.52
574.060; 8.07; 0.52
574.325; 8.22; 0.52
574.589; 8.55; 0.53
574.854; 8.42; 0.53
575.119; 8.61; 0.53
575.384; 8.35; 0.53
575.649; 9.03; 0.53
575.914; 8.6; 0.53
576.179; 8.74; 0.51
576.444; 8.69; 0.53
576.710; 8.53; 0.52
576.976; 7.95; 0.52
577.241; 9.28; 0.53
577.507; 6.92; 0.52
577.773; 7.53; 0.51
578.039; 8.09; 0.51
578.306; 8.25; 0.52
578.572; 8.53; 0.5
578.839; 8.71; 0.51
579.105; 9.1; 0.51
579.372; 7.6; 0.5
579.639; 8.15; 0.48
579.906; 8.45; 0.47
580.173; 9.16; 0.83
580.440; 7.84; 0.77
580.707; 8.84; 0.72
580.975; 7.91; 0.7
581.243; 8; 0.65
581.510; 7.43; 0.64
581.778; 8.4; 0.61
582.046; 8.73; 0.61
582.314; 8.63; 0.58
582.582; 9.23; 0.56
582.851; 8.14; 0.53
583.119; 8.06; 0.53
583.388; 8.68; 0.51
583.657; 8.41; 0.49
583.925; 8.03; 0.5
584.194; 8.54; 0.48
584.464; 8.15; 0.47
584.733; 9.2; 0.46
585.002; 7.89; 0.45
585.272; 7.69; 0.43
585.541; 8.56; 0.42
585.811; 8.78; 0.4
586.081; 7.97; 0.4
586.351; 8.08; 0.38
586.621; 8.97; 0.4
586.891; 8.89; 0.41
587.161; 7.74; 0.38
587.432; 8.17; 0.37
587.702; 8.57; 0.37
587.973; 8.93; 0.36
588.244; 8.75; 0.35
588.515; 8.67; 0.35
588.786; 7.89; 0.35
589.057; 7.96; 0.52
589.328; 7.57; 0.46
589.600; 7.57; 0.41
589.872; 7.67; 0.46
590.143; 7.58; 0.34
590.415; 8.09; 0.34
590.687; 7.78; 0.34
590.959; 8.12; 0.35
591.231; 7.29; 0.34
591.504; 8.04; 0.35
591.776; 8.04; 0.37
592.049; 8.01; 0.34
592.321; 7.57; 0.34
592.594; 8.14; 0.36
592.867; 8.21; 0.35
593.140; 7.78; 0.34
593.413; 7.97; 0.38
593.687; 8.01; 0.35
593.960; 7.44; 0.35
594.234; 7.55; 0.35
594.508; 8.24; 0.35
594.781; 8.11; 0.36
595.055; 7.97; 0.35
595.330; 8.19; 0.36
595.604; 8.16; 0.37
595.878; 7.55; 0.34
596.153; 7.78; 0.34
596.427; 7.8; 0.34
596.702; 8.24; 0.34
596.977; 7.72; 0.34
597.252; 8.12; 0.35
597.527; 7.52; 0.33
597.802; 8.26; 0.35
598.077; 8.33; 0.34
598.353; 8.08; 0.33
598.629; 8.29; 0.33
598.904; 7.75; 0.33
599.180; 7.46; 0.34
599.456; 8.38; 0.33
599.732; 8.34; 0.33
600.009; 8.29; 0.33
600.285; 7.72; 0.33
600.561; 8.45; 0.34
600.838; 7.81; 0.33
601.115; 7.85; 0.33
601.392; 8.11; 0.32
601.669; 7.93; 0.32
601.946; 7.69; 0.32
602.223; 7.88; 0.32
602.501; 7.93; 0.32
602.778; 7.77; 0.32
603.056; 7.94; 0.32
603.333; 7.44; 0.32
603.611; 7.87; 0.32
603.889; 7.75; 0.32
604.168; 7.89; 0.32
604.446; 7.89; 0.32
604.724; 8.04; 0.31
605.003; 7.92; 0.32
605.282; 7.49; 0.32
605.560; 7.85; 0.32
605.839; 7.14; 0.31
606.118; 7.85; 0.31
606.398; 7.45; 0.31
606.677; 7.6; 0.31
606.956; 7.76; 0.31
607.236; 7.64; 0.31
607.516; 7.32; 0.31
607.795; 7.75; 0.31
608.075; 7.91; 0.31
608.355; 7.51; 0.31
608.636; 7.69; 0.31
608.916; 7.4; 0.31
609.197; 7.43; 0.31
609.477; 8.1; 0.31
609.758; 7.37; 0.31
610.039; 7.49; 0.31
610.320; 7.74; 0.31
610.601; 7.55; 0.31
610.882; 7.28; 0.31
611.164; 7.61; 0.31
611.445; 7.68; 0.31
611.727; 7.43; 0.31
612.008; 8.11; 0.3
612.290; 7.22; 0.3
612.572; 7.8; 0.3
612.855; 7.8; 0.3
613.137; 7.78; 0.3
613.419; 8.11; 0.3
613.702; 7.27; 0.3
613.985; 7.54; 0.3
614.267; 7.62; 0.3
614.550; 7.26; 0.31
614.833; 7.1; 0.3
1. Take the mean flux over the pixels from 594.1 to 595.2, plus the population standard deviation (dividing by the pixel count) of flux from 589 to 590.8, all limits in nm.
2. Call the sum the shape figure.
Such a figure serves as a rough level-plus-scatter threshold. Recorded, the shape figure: 8.16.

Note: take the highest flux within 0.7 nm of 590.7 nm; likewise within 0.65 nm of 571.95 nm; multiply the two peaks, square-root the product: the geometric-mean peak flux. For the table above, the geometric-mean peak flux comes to 8.86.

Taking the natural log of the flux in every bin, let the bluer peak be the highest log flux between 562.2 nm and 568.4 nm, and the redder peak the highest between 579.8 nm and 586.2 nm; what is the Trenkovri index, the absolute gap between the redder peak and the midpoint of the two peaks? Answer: 0.01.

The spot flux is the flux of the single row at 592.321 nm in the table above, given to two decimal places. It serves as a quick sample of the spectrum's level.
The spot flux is 7.57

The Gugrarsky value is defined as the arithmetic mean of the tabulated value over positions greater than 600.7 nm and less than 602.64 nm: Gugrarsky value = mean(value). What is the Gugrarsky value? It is 7.89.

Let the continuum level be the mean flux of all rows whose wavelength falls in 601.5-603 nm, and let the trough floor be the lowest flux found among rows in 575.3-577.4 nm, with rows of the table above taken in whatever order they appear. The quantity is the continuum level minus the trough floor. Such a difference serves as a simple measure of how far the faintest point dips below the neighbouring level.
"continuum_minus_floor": -0.1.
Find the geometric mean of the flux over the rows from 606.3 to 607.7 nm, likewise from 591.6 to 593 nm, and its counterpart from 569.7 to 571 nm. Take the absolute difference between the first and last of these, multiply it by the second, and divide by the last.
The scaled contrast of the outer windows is 0.77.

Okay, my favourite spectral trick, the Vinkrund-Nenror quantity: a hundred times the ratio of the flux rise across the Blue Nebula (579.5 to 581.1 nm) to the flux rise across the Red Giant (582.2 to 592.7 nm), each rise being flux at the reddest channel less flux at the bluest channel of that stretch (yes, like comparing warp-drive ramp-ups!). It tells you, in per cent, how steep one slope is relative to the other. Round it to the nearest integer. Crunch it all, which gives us 49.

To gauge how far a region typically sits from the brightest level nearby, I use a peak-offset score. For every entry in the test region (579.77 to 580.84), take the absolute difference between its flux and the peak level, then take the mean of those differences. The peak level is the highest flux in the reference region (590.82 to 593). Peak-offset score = 0.55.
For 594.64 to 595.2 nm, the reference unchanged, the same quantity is 0.17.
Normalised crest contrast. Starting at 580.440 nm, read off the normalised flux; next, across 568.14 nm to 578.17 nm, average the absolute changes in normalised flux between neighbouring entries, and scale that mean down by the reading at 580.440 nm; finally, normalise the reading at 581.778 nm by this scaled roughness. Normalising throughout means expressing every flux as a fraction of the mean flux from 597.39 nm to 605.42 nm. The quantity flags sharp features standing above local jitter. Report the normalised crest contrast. 16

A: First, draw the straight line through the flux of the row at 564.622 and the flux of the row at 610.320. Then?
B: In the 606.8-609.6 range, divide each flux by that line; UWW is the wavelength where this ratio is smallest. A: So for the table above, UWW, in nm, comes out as 607.516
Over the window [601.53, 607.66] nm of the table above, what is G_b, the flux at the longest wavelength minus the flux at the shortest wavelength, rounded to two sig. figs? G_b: -0.61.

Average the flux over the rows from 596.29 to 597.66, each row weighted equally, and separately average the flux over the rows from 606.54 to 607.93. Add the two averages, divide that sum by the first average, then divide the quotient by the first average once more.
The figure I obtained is 0.250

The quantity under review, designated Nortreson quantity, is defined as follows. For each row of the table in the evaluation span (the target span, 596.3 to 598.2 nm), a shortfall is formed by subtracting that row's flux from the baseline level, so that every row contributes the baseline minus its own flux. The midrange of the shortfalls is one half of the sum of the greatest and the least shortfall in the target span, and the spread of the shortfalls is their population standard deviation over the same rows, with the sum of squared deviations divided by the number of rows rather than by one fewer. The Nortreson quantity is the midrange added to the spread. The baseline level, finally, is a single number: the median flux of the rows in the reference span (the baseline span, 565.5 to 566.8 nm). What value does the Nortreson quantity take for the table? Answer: 0.52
